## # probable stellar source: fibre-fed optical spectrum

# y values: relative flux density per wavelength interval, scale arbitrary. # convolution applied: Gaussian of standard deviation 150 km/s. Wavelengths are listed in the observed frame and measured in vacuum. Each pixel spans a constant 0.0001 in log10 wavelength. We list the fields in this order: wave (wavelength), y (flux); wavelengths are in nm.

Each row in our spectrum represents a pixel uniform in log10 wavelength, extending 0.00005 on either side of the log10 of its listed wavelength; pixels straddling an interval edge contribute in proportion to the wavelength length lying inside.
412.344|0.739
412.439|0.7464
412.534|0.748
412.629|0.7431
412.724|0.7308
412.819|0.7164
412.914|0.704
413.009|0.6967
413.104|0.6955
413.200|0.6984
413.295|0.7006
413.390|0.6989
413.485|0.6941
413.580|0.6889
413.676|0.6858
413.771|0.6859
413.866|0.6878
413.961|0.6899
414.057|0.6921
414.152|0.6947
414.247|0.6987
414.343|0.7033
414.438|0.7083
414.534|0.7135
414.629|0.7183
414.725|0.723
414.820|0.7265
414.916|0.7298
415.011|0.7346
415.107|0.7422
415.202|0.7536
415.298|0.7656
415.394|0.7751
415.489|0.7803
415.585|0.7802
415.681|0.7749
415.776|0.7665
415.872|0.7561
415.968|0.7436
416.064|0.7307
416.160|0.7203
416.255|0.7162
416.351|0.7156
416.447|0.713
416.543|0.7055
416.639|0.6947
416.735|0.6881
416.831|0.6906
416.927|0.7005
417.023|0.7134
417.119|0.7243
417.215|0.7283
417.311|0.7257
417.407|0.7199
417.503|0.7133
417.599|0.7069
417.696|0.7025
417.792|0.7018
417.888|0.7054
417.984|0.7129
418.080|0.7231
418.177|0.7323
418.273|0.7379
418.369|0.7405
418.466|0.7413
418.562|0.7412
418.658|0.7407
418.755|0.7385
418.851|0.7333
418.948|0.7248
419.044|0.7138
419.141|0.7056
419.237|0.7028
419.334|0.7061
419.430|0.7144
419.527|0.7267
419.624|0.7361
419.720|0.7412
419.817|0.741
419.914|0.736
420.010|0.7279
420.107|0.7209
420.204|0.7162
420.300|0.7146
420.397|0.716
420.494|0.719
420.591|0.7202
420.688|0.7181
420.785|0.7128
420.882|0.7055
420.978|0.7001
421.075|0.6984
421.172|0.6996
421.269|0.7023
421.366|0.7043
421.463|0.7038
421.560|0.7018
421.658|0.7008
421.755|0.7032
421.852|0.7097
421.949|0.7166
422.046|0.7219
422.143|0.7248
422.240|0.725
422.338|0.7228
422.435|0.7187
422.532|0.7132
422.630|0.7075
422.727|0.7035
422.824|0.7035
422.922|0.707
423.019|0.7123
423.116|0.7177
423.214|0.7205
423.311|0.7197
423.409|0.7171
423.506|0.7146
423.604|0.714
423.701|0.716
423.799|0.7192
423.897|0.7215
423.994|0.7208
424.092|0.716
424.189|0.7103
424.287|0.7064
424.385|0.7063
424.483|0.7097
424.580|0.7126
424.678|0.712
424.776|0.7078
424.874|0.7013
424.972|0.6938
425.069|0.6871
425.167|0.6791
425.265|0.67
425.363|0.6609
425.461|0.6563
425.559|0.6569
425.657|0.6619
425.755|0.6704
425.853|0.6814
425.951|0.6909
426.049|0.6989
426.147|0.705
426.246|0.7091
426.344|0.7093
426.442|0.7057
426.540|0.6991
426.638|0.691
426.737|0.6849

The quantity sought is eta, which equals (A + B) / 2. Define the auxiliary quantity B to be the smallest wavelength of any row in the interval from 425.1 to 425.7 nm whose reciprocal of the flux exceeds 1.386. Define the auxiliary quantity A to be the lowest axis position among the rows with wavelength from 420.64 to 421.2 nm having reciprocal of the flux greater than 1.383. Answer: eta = 422.93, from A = 420.688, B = 425.167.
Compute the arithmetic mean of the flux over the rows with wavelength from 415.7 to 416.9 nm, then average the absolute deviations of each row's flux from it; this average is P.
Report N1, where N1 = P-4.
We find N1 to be -3.98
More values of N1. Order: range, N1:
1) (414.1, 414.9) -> -3.99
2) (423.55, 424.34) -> -4.00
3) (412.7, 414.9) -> -3.99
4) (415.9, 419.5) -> -3.99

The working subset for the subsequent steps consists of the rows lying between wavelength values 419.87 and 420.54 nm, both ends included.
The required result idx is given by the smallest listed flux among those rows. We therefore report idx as 0.7146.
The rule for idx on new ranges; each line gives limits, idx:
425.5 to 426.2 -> 0.6569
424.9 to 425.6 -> 0.6563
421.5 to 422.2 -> 0.7008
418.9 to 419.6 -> 0.7028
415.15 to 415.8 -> 0.7536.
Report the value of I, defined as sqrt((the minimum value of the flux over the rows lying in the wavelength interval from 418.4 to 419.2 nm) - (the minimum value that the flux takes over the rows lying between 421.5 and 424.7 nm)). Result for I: 0.07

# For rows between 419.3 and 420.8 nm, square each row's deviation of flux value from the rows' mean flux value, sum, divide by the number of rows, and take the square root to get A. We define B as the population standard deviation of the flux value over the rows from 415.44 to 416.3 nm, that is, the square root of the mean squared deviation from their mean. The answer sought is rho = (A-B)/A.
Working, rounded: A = 0.010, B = 0.024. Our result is -1.3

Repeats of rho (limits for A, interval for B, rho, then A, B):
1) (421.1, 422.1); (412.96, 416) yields -3.5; 0.007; 0.032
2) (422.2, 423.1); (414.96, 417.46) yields -2.7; 0.008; 0.028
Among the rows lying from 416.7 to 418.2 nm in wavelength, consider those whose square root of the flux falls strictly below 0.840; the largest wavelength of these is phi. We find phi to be 417.888 nm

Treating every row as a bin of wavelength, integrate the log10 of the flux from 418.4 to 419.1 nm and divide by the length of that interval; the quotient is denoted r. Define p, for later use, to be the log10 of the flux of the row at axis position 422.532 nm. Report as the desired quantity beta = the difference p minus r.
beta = -0.012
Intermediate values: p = -0.147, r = -0.135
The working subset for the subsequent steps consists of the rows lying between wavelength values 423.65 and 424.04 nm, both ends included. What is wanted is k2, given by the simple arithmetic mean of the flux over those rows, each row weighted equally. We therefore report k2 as 0.719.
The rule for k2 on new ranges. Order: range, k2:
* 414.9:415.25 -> 0.740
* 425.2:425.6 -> 0.661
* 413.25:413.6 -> 0.696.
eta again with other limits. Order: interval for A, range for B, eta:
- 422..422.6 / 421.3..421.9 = 421.71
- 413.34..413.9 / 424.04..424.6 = 418.74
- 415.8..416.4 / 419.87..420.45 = 418.13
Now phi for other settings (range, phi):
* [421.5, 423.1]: 422.824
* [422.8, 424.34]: 422.824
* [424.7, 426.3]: 426.147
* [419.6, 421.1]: 421.075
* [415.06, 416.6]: 416.543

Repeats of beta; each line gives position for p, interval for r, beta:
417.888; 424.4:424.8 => -0.003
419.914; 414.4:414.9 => 0.010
